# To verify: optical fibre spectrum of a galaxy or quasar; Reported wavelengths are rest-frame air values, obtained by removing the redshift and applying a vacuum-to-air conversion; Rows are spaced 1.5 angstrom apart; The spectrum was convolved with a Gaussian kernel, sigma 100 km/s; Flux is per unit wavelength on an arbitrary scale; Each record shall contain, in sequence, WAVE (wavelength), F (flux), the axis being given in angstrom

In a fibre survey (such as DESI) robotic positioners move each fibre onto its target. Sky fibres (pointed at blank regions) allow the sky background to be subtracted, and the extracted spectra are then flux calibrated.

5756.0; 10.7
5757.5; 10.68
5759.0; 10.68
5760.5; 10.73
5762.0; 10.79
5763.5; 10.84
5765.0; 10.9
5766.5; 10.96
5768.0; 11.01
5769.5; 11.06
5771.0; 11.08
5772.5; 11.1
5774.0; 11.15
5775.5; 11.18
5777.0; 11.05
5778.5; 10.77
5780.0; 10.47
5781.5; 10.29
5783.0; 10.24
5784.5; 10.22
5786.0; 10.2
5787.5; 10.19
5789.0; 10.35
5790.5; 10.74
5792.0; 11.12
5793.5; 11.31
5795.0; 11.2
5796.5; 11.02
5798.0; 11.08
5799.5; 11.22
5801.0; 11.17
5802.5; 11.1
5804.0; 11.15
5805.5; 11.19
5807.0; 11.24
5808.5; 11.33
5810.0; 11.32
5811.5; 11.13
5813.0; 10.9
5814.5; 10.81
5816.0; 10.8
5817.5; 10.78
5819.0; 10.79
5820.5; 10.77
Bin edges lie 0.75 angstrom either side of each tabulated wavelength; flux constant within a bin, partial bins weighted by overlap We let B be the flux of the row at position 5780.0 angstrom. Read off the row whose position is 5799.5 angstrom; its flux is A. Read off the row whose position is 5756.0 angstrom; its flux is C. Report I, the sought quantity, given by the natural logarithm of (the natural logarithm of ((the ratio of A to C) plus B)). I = 0.894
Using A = 11.22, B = 10.47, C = 10.7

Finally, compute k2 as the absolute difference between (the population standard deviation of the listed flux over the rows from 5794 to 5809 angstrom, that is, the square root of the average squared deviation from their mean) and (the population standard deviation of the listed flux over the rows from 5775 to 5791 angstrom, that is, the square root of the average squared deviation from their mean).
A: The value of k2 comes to 0.26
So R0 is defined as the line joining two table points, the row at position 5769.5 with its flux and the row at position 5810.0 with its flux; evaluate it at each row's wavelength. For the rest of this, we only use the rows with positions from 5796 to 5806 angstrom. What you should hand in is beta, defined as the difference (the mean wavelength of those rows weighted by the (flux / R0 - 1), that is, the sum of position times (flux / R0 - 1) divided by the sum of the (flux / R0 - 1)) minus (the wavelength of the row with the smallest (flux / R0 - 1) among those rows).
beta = 4.1 angstrom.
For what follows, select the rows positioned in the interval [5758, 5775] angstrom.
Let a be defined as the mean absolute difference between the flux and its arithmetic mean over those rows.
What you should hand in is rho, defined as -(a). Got -0.13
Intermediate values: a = 0.13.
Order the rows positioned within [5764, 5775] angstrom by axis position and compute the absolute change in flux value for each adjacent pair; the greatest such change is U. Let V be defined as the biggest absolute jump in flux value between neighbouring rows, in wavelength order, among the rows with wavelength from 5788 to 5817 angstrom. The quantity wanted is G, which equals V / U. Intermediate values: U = 0.06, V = 0.39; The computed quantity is 6.5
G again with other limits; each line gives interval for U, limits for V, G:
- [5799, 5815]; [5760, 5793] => 1.7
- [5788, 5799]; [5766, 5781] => 0.8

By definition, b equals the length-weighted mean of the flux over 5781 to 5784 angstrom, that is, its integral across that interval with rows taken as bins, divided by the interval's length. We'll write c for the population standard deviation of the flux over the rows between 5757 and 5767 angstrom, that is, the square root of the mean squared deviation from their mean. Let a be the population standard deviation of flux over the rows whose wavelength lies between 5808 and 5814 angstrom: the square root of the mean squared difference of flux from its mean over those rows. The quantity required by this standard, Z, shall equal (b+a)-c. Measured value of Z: 10.3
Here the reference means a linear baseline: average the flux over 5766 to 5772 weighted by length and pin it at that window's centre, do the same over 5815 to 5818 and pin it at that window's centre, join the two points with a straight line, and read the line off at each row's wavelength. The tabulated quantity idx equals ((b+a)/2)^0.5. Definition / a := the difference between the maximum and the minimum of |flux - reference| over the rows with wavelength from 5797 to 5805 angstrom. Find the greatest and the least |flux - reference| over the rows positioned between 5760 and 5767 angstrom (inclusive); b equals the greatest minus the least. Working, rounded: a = 0.15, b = 0.26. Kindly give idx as 0.45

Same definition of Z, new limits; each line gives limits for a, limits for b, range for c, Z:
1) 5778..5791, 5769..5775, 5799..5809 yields 11.2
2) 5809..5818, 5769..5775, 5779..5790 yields 11.2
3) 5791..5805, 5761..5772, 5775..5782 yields 10.7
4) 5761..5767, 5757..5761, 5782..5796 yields 10.3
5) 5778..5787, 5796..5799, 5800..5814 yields 11.1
